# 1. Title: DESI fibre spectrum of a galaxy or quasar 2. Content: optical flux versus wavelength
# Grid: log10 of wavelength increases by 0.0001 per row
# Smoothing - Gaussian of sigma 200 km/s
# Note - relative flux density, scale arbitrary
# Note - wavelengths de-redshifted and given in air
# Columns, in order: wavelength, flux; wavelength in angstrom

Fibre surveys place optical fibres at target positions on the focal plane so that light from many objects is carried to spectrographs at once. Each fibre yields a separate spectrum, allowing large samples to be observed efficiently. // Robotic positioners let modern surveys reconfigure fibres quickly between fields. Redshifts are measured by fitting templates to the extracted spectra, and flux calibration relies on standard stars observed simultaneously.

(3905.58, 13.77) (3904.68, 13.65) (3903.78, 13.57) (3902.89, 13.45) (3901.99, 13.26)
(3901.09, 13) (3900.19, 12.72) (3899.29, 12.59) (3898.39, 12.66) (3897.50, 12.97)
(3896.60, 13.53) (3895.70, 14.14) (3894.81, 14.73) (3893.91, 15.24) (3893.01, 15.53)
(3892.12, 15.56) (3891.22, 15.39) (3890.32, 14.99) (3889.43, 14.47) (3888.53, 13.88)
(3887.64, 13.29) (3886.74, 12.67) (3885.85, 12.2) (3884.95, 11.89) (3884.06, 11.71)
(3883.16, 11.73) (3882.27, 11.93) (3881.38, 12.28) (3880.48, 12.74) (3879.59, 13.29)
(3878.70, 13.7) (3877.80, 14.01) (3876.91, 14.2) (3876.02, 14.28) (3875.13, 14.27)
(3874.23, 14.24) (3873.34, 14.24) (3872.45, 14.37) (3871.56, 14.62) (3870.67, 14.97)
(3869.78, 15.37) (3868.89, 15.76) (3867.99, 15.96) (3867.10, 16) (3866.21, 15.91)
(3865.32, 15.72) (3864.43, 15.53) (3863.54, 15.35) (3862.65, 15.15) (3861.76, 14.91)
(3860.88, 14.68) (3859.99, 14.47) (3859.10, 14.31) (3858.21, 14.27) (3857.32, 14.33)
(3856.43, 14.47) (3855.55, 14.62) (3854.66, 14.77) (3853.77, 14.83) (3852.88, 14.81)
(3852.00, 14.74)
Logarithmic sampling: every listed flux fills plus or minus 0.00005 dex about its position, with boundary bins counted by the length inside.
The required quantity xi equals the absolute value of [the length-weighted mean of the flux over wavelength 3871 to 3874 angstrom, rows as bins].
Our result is 14.5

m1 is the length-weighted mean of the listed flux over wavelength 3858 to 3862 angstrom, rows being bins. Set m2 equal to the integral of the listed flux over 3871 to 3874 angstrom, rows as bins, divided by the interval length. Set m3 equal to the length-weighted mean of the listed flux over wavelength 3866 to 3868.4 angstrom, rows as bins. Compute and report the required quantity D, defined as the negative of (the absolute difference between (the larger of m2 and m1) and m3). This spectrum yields -1.4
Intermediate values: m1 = 14.54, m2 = 14.5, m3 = 16.0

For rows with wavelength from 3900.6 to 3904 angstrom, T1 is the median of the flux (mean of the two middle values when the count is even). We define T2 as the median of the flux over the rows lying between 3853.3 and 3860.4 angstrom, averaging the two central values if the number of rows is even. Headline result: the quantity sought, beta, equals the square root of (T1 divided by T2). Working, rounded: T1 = 13.4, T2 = 14.5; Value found 0.96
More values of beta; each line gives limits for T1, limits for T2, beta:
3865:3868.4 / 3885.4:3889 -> 1.11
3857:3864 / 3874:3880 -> 1.01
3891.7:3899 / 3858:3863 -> 1.00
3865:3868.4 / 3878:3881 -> 1.09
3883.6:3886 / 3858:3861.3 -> 0.91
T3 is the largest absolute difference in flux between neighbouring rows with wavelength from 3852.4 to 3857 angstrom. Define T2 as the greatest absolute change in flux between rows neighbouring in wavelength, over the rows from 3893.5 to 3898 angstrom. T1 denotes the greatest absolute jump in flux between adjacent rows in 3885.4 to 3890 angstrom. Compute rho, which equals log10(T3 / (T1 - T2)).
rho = 1.2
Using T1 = 0.62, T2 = 0.61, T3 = 0.15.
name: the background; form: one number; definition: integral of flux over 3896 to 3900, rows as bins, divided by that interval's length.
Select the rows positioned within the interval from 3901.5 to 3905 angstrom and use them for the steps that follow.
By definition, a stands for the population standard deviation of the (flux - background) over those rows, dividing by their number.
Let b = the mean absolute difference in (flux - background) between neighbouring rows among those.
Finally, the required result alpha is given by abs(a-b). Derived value 0.02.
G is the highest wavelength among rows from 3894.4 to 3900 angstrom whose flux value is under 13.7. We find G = 3899.29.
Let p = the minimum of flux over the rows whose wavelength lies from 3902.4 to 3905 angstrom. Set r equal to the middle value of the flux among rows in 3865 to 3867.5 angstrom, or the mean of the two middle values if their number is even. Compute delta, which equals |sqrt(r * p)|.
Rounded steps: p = 13.45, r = 15.9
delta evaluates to 14.6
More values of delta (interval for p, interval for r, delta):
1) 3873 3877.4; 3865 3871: 15.0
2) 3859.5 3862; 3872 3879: 14.4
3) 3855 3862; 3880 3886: 13.0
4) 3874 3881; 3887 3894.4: 13.9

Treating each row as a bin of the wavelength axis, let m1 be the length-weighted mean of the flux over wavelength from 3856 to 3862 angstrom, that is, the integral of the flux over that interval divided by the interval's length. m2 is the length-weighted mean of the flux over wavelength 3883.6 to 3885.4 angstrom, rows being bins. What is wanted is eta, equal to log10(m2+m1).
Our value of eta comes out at 1.42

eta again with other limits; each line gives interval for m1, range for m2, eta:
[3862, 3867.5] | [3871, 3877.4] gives 1.48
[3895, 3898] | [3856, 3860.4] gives 1.45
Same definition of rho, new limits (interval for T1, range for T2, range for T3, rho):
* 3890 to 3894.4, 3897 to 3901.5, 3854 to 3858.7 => 0.2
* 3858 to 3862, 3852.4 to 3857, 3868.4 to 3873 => 0.7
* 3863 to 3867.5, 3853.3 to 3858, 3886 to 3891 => 1.2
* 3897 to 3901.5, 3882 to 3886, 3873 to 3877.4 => 13.7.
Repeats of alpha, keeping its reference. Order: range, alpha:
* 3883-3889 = 0.41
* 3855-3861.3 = 0.02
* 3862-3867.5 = 0.13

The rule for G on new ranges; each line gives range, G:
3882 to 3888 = 3887.64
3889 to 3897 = 3896.60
